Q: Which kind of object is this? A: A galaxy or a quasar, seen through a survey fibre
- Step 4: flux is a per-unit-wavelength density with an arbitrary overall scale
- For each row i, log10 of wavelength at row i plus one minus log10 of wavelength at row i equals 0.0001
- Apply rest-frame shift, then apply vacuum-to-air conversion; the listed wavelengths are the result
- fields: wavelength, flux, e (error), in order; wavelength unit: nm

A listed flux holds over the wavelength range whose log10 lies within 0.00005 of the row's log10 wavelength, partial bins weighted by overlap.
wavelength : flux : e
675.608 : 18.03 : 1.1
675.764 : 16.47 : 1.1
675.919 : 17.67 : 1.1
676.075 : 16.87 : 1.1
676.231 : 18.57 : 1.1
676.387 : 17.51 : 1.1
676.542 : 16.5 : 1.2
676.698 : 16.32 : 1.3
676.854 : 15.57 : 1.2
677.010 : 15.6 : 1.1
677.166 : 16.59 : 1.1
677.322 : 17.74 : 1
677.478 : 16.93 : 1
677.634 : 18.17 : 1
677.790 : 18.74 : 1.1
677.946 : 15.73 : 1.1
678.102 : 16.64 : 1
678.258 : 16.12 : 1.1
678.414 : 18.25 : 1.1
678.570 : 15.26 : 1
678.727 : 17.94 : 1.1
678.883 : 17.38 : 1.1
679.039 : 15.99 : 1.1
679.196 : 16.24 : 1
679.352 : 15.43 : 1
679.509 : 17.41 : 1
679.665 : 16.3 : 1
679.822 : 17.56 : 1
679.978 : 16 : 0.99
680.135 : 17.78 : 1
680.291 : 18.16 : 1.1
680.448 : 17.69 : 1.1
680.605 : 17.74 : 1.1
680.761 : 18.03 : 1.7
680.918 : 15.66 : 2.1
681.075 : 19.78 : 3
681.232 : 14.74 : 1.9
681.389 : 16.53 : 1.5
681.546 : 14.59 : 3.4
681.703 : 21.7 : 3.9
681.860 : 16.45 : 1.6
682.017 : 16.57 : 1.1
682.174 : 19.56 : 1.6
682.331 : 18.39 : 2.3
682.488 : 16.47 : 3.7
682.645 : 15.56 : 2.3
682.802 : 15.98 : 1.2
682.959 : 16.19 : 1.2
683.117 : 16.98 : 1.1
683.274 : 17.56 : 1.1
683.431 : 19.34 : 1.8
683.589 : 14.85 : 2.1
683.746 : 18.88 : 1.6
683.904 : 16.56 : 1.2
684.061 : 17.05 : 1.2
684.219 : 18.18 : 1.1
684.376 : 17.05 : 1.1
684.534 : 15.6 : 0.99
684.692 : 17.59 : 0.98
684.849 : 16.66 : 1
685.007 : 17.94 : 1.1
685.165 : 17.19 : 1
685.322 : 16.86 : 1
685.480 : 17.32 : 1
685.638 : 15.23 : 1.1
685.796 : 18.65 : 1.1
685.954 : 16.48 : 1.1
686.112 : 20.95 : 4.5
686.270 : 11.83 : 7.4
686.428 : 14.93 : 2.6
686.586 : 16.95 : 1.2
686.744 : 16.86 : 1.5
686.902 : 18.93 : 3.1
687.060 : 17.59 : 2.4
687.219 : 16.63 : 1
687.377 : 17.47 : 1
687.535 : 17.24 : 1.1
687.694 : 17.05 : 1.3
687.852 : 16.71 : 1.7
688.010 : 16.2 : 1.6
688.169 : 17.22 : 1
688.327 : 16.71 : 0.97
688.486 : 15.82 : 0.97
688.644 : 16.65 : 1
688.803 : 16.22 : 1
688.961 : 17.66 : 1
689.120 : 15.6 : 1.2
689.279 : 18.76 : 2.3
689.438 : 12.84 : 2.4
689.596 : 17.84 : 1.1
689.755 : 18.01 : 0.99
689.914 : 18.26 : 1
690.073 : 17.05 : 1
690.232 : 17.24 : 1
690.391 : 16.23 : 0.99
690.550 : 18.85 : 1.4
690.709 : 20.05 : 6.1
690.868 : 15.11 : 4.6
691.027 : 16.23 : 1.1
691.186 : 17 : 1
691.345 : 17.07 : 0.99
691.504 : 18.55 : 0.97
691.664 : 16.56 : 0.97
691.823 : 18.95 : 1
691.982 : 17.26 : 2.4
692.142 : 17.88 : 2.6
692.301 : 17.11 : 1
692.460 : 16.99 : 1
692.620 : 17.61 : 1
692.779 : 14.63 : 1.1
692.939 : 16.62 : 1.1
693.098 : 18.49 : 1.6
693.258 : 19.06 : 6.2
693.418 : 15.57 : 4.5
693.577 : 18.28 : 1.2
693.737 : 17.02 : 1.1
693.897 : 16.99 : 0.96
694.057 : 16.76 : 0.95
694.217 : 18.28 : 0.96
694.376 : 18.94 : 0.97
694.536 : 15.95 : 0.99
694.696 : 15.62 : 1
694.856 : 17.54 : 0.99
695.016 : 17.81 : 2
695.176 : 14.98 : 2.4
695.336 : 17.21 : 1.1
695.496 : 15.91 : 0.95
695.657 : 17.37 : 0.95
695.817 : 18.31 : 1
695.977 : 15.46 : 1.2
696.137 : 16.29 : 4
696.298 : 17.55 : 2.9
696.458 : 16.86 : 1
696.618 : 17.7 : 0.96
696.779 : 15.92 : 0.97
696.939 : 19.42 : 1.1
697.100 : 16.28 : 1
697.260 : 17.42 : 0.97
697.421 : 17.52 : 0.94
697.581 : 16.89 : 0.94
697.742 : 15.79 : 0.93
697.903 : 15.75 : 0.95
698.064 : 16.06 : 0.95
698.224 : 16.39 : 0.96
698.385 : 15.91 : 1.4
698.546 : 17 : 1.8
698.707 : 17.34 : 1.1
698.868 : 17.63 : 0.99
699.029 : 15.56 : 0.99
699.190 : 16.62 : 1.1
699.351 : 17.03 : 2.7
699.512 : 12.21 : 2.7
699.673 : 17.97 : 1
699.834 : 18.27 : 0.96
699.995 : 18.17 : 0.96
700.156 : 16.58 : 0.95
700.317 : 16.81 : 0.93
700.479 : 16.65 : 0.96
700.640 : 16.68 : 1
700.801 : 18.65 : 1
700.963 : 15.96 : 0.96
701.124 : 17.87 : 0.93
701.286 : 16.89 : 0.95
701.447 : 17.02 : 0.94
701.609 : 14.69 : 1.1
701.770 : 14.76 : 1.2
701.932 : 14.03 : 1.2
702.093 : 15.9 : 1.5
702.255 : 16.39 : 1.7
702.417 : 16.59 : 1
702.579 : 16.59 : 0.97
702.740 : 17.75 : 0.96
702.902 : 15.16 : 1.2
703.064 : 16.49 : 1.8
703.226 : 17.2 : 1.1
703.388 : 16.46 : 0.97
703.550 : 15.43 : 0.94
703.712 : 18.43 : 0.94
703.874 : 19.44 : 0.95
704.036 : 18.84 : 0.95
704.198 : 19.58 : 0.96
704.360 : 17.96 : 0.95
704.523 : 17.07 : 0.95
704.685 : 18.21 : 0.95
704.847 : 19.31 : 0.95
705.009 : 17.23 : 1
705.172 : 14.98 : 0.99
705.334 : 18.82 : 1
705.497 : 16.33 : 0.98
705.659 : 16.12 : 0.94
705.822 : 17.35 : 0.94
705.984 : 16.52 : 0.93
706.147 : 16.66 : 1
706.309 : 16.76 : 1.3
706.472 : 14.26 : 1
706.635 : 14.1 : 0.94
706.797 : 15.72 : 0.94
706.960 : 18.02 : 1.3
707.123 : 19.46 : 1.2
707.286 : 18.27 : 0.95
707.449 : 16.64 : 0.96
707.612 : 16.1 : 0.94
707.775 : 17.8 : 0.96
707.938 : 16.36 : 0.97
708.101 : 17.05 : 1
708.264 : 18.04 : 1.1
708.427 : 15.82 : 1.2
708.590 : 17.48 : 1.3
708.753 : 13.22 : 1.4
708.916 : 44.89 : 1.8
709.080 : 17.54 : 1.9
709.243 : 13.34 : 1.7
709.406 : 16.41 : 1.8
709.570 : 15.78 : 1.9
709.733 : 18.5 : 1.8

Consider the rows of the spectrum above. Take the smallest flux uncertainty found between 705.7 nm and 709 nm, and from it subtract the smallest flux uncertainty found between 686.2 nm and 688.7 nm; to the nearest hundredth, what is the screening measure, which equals -0.04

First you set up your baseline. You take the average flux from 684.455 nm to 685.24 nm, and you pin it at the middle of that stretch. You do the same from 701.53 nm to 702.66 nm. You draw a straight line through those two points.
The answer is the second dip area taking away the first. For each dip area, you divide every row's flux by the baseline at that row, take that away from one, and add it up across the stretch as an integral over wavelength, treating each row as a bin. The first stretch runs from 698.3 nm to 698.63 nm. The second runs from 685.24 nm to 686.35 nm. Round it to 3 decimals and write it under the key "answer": 0.022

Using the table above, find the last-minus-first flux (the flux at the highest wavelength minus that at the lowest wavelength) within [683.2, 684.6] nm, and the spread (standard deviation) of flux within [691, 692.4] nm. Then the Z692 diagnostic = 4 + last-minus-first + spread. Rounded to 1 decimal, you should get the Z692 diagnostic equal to 2.9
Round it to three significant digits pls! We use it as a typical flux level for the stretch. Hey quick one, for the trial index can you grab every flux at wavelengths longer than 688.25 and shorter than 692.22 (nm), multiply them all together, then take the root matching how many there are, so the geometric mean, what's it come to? 17.1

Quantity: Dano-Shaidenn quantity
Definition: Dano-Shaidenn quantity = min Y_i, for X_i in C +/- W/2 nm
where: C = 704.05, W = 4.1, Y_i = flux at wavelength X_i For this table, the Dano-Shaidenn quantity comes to 14.98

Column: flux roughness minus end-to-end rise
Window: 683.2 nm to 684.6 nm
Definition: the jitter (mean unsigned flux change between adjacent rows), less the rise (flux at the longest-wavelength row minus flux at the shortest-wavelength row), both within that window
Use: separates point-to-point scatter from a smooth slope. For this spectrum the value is 4.1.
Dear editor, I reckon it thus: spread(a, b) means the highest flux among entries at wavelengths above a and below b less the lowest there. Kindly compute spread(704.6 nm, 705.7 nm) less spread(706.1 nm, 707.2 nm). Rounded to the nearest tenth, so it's -1.0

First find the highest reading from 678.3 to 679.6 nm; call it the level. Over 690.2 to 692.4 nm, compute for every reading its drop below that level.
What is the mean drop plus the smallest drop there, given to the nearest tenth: -1.0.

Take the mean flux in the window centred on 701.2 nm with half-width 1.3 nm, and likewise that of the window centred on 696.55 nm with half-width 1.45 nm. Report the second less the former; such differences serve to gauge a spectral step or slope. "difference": 0.3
